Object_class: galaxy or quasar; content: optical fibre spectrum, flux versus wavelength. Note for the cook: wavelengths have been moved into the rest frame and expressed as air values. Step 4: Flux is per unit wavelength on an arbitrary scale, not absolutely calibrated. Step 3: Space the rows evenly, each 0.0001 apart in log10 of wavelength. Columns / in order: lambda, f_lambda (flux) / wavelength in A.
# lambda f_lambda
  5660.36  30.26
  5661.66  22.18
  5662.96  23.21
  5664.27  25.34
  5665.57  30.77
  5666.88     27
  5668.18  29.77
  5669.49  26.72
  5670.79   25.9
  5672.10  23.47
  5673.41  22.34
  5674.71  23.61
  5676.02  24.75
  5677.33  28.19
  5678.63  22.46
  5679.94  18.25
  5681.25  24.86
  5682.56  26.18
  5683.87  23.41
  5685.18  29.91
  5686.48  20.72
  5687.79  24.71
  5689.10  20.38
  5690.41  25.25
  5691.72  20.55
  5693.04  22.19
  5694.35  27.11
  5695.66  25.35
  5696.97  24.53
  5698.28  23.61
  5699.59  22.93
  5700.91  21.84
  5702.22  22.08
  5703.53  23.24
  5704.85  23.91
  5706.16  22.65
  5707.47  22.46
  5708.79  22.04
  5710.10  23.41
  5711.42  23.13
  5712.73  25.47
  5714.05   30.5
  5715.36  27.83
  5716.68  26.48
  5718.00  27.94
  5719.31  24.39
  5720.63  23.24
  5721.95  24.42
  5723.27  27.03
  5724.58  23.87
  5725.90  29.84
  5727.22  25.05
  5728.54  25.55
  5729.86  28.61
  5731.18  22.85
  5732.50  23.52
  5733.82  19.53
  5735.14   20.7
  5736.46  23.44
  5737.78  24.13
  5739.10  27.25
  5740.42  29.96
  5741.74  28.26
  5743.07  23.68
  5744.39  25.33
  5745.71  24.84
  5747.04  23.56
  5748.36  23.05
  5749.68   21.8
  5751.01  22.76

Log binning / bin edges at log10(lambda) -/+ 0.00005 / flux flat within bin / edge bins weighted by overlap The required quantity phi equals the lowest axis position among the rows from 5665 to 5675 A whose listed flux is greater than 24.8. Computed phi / 5665.57 A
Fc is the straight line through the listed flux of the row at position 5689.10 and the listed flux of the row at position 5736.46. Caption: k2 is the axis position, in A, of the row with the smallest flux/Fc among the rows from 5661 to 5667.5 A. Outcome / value 5661.66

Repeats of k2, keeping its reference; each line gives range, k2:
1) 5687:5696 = 5689.10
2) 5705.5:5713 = 5708.79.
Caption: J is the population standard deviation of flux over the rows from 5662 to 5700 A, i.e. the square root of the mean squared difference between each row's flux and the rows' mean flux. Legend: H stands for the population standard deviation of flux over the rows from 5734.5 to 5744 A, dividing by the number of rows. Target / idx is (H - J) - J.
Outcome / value -2.8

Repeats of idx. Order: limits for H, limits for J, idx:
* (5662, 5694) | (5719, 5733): -1.2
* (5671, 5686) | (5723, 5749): -2.5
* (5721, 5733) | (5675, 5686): -4.4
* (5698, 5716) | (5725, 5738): -3.7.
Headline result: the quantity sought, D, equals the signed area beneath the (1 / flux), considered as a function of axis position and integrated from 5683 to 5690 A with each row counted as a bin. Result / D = 0.30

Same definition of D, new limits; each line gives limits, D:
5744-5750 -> 0.25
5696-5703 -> 0.30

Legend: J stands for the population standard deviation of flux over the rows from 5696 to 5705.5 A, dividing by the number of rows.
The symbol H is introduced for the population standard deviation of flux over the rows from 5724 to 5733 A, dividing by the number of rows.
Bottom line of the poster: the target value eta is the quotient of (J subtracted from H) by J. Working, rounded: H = 2.5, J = 0.9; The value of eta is 1.7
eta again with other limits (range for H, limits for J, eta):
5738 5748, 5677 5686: -0.4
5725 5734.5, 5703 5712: 4.5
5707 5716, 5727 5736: 0.0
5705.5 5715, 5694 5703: 0.6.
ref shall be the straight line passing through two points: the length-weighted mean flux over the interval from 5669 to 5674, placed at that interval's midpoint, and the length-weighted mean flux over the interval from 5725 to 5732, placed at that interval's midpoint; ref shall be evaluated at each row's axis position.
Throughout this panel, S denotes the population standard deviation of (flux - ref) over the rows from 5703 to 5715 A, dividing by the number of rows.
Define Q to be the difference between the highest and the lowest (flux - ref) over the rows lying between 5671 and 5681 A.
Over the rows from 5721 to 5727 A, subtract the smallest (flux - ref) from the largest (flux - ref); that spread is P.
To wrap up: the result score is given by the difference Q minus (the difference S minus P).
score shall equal 13.6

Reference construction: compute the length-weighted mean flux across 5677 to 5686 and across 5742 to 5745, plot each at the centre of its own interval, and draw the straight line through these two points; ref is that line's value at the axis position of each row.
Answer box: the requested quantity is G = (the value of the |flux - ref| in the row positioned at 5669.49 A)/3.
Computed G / 0.74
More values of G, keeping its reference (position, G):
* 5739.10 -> 0.78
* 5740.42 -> 1.68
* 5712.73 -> 0.24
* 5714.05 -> 1.91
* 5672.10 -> 0.35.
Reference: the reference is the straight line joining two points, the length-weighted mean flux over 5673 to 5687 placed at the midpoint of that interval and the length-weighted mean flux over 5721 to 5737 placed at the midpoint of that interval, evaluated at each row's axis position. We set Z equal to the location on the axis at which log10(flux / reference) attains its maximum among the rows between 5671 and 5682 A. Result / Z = 5677.33 A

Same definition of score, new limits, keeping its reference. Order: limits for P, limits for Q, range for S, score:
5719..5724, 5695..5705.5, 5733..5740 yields 4.7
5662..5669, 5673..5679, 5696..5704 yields 12.3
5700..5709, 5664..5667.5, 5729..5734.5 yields 4.1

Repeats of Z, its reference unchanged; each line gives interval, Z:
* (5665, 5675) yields 5665.57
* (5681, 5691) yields 5685.18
